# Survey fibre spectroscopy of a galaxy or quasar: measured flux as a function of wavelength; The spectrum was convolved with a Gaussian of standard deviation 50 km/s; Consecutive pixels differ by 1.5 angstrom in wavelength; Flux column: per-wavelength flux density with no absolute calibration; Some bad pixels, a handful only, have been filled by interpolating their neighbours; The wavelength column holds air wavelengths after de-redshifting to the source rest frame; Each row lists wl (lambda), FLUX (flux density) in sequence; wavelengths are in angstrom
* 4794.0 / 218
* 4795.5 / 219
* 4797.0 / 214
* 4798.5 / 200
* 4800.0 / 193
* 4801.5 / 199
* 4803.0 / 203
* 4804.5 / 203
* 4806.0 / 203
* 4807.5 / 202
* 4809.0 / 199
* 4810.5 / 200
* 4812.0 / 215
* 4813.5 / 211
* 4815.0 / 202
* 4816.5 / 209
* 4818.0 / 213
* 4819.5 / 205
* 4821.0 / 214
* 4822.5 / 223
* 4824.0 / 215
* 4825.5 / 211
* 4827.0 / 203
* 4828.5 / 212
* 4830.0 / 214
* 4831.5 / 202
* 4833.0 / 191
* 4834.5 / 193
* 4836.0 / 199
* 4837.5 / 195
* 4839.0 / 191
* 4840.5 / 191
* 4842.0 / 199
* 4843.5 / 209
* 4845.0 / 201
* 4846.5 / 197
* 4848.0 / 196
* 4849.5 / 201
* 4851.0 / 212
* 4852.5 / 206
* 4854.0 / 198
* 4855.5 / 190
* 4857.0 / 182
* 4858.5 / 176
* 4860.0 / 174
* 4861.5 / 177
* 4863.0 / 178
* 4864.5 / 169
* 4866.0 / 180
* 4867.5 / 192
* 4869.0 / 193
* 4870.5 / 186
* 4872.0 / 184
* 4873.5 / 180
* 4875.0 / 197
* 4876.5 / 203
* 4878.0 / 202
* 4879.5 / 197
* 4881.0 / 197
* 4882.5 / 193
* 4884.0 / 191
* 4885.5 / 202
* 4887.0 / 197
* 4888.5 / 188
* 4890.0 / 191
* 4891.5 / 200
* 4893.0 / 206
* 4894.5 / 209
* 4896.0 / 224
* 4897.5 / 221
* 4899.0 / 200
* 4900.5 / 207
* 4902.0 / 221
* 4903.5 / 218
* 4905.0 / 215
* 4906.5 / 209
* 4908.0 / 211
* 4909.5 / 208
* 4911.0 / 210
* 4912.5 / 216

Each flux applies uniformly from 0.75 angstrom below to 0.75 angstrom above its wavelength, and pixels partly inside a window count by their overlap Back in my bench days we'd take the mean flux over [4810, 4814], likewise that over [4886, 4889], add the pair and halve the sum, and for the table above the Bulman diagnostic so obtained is 201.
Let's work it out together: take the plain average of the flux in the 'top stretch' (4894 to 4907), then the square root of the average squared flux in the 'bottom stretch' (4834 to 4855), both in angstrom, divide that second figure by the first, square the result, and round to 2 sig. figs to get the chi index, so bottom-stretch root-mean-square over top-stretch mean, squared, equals 0.87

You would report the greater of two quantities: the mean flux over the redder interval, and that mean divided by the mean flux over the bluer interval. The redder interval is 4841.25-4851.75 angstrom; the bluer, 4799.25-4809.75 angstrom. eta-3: 202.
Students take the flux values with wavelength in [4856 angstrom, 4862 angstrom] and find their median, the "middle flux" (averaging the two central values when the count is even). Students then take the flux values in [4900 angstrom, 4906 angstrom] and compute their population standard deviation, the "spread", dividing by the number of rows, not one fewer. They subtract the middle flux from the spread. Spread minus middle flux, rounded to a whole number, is -171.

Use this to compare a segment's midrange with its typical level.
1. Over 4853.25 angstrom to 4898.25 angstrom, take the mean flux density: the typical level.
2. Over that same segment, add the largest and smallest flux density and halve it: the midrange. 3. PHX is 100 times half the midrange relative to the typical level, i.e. 51.0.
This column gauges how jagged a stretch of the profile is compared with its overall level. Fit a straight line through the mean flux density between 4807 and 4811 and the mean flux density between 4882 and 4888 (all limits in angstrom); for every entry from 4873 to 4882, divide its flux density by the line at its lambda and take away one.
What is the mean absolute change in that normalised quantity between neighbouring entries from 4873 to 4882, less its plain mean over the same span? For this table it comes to 0.03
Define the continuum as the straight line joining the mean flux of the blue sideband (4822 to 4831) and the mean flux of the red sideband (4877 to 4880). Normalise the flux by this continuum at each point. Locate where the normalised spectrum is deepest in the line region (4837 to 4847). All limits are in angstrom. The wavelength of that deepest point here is 4839.0 angstrom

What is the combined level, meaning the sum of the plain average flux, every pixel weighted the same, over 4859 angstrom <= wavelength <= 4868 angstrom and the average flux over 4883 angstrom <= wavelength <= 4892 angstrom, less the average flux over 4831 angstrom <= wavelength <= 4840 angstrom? 178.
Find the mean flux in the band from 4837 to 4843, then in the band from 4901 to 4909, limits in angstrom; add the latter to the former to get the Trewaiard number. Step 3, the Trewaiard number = 409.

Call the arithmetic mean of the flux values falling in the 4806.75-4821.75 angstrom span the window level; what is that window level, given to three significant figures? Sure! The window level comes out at 207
